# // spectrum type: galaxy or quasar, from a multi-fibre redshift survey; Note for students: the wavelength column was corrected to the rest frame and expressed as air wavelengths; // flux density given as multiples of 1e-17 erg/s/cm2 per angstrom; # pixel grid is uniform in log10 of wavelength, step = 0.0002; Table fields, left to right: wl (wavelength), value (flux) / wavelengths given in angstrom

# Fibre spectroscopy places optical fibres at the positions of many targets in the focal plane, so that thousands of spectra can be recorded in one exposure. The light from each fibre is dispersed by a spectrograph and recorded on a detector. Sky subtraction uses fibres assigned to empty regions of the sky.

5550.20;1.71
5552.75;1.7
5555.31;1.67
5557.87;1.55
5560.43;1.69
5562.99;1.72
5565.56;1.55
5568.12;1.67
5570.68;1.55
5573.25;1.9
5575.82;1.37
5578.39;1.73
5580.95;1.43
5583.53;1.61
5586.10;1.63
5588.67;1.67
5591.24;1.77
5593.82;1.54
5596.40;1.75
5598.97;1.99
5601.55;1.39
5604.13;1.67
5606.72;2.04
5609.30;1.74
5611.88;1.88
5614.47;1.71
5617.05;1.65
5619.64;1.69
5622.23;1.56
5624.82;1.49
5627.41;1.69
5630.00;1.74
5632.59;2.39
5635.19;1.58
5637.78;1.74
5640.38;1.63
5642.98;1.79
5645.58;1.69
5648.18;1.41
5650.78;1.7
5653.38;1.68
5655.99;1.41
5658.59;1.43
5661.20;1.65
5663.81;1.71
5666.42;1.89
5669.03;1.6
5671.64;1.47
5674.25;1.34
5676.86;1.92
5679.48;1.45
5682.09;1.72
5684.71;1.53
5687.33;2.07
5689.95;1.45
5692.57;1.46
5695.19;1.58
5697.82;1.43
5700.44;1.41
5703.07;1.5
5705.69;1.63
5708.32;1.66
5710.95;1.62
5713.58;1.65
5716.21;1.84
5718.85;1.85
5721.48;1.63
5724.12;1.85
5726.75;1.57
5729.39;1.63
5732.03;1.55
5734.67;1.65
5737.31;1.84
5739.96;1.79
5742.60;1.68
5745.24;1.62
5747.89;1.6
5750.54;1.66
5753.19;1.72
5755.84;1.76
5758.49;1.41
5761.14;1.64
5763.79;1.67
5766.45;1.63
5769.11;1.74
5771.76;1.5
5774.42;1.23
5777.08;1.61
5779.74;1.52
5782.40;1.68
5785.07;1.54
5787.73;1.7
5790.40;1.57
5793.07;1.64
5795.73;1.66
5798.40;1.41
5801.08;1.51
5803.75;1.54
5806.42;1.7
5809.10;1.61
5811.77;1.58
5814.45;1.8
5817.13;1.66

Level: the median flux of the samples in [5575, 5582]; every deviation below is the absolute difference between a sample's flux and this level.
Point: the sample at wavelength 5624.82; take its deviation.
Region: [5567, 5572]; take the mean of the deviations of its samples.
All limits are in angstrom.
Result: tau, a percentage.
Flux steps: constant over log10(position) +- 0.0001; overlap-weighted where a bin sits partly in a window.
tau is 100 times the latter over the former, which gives 300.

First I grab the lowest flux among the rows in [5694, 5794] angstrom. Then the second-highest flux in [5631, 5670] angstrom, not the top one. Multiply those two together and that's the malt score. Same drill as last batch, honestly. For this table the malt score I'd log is 2.32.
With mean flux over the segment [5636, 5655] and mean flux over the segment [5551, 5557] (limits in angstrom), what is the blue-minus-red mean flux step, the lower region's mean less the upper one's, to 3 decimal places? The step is 0.022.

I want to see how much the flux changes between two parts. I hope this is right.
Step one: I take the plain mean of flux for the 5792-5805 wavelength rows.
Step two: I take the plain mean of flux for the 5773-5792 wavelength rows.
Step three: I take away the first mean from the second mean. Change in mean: 0.00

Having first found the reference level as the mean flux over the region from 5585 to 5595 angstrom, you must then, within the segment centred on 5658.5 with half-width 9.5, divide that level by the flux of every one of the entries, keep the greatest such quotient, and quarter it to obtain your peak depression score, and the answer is 0.293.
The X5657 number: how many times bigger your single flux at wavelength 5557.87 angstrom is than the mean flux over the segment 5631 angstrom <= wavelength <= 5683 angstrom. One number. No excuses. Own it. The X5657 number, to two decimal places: 0.93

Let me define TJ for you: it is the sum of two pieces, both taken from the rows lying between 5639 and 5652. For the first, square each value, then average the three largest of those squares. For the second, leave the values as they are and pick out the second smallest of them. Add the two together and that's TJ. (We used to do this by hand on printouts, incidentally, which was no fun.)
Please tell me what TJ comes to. 4.6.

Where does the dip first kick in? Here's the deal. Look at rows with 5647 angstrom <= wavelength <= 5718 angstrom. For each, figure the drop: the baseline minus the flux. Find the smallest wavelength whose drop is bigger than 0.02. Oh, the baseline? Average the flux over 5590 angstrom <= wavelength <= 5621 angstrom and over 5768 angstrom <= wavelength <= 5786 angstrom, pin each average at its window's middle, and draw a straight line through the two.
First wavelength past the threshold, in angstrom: 5648.18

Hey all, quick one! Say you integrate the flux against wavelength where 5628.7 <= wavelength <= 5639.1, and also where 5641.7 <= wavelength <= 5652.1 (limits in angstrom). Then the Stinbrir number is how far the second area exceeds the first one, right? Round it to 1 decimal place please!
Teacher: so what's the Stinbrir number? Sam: -2.2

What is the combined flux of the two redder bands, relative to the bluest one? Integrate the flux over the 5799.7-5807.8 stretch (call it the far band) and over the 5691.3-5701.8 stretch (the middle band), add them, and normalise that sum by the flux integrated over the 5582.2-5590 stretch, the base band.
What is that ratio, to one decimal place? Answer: 2.2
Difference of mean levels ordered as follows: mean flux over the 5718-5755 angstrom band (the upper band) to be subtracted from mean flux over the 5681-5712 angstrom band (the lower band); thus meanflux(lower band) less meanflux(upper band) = -0.10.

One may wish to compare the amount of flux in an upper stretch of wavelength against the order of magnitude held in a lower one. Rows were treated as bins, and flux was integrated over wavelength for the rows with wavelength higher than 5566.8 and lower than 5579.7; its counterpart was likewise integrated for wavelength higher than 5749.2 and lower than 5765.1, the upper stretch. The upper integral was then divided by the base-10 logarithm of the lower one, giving 20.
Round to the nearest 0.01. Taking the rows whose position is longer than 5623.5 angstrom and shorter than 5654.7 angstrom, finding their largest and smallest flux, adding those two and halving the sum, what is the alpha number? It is 1.90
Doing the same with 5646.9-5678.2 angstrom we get 1.63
